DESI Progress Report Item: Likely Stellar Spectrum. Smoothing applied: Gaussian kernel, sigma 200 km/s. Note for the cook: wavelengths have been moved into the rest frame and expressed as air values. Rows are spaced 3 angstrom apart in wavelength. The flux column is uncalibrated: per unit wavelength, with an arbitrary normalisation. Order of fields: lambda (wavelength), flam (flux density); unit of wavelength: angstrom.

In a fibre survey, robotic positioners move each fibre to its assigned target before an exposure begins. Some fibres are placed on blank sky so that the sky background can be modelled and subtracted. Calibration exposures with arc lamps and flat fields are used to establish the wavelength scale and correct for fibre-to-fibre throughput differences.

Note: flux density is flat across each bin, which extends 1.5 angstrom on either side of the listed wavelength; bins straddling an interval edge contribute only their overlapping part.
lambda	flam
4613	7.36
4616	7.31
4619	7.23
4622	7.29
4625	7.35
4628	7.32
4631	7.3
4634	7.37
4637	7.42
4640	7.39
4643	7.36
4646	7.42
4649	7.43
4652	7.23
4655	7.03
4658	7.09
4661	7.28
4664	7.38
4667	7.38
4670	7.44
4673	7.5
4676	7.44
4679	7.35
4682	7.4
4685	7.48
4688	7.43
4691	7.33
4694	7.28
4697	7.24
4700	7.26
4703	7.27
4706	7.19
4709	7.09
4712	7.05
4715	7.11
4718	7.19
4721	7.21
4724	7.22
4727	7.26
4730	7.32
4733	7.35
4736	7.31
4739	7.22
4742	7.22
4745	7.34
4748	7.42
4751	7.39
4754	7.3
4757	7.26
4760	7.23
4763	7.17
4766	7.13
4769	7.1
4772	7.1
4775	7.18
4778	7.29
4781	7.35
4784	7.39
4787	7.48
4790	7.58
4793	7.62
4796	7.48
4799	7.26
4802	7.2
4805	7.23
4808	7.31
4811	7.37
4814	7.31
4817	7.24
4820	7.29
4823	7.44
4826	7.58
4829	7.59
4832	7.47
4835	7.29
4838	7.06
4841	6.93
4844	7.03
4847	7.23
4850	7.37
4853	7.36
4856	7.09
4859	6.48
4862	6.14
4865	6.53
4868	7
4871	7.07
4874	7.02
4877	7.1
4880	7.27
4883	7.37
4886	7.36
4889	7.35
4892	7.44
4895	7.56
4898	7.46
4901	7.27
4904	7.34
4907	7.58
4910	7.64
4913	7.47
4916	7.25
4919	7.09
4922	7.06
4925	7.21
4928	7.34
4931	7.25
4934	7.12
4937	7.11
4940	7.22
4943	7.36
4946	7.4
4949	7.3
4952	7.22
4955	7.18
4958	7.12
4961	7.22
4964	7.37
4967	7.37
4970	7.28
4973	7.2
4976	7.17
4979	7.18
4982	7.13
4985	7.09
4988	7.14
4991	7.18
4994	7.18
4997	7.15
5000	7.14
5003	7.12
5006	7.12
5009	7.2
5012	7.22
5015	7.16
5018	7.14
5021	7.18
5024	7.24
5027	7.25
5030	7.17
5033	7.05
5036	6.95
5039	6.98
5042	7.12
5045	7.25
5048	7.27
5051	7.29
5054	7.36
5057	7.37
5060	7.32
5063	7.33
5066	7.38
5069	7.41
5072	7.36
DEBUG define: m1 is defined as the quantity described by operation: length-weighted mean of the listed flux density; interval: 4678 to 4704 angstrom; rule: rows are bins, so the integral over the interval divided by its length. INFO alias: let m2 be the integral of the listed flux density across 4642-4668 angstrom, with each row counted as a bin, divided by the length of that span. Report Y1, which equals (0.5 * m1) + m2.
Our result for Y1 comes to 11.0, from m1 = 7.34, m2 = 7.29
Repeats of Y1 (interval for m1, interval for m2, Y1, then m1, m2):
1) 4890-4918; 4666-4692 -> 11.1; 7.44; 7.42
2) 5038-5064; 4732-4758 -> 10.9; 7.26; 7.31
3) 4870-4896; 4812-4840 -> 11.0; 7.28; 7.36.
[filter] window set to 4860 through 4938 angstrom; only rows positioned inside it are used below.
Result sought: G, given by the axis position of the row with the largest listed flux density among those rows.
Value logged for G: 4910 angstrom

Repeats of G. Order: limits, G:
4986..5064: 5057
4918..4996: 4946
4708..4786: 4748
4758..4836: 4793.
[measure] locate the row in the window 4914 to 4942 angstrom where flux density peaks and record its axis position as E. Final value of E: 4928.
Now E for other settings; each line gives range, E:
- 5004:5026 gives 5024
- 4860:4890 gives 4883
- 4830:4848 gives 4832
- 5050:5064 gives 5057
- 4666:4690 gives 4673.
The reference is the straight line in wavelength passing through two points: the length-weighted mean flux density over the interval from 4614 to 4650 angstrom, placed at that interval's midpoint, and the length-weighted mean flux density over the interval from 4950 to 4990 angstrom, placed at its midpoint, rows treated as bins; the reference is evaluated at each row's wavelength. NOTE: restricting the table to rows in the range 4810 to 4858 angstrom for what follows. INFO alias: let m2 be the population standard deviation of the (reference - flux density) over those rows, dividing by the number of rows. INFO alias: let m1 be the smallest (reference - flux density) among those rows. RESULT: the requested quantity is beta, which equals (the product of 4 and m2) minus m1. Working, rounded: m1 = -0.32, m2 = 0.18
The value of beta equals 1.05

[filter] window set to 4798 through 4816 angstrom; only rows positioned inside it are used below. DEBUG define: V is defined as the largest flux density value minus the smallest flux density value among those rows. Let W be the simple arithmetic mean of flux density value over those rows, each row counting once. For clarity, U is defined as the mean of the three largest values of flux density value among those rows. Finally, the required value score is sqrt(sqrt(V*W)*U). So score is 2.9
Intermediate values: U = 7.33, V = 0.2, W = 7.28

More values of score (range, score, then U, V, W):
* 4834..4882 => 4.6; 7.34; 1.2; 7.00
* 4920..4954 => 3.4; 7.37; 0.3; 7.24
